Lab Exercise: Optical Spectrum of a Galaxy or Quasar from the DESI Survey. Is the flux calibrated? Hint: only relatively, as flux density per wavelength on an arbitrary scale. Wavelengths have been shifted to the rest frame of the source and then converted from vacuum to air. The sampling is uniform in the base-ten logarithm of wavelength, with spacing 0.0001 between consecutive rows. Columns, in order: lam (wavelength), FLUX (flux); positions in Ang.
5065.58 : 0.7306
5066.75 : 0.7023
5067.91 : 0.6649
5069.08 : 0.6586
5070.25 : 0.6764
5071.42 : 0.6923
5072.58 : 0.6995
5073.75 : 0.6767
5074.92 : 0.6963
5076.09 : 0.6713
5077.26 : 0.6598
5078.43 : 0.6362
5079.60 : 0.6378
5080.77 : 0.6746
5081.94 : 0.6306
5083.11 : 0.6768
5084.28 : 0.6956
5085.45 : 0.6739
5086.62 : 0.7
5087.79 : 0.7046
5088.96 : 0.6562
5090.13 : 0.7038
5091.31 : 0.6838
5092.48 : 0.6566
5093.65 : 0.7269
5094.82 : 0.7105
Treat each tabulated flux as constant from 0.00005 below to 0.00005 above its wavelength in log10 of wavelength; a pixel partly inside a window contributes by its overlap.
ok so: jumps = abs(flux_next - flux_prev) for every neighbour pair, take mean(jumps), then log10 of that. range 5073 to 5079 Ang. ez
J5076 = -1.7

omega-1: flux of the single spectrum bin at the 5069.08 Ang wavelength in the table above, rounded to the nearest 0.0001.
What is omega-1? 0.6586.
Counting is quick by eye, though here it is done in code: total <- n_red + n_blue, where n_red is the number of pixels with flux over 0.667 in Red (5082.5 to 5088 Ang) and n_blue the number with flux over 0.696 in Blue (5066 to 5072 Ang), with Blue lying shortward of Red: 6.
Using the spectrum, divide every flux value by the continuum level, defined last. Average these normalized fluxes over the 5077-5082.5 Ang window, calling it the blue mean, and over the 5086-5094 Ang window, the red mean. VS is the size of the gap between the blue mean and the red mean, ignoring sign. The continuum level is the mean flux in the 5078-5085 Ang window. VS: 0.06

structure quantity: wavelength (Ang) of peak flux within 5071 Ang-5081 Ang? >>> 5072.58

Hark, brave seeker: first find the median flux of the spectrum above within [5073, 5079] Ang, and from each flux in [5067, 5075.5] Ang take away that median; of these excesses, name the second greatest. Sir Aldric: 0.025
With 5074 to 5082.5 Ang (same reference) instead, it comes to 0.003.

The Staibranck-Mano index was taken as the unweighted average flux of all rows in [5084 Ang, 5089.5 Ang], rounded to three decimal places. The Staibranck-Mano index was 0.686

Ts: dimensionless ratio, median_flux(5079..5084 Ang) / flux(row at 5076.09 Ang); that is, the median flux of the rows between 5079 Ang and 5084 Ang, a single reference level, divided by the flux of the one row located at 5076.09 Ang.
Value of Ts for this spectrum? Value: 0.98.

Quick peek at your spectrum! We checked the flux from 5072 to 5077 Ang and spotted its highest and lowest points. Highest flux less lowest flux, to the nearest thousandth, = 0.028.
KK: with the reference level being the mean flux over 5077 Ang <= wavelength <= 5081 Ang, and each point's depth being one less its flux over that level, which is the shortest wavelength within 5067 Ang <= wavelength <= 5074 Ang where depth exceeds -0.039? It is 5067.91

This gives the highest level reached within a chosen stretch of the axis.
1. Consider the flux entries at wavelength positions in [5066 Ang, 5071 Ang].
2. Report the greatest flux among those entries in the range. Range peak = 0.7023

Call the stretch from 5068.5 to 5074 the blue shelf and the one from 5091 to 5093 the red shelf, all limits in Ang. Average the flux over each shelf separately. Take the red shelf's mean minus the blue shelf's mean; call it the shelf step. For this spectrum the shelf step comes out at -0.011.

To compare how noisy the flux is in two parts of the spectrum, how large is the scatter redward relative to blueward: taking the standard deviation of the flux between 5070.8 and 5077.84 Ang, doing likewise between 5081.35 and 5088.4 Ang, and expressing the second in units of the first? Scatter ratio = 1.7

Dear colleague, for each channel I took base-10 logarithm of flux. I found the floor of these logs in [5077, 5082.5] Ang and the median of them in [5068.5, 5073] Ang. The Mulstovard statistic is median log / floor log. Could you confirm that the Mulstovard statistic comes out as 0.82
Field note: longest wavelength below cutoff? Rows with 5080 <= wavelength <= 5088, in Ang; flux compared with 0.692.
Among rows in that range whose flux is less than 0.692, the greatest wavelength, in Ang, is 5085.45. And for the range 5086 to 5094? 5092.48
